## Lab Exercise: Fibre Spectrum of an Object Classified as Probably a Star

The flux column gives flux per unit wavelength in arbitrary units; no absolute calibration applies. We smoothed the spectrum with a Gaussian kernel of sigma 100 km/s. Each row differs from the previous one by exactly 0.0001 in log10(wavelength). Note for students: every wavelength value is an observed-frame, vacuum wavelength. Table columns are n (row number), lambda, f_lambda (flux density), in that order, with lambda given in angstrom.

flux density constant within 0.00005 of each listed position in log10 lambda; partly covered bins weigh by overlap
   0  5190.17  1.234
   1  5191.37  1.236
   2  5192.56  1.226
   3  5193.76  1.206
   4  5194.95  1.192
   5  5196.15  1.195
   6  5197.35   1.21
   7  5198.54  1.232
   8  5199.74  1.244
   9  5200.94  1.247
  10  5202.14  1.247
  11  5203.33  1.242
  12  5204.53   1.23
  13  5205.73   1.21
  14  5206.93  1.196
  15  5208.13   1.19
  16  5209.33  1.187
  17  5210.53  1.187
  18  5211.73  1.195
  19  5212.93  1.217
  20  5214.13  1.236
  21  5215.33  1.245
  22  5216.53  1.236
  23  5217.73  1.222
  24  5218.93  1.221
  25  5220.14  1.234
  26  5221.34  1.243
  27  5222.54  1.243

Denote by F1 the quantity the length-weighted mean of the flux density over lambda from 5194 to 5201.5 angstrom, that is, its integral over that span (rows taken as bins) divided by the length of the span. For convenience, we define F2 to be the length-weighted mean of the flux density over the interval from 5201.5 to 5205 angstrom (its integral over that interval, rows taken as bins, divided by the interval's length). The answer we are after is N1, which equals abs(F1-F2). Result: 0.022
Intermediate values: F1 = 1.22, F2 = 1.24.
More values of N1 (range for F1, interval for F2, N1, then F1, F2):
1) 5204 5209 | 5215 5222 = 0.029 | 1.20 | 1.23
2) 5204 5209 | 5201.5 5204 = 0.042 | 1.20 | 1.25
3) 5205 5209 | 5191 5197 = 0.012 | 1.20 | 1.21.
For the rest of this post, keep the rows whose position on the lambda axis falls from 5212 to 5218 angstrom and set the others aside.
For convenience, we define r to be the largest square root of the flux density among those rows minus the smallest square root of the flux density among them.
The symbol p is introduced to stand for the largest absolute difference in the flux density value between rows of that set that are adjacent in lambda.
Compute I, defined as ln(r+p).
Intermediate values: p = 0.019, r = 0.013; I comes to -3.45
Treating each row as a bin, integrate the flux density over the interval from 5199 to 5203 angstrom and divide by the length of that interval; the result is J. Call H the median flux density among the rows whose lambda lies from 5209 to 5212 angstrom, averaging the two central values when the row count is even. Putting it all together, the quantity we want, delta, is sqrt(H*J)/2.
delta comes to 0.608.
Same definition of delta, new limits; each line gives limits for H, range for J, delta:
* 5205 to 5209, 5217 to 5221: 0.605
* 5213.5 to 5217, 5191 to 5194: 0.615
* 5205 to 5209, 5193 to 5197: 0.598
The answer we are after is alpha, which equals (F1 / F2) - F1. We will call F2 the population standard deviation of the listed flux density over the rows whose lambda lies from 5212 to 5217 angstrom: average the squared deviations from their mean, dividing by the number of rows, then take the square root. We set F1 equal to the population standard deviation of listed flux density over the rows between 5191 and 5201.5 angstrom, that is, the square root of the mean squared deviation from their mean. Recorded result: 1.9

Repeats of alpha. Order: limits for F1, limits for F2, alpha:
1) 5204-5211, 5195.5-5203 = 0.8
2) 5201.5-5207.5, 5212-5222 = 1.9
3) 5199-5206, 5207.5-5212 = 4.0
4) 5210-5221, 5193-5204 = 0.8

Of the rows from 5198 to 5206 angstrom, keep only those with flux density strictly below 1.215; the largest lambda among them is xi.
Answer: 5205.73 angstrom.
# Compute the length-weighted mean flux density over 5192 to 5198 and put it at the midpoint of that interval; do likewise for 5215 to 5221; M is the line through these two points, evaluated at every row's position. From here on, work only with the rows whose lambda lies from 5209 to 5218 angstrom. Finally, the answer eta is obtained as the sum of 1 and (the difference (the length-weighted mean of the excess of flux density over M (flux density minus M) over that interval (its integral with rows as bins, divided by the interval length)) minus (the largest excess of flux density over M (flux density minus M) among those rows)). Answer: 0.973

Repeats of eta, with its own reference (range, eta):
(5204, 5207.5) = 0.980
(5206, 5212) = 0.994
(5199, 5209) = 0.974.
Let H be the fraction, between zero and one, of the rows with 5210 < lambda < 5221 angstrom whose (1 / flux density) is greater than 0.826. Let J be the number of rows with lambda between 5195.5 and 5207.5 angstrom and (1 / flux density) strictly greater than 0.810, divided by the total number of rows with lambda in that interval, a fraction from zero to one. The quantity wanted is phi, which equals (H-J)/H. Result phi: -1.7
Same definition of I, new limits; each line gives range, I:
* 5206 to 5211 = -4.59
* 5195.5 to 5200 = -3.12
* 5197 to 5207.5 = -3.10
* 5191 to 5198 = -3.22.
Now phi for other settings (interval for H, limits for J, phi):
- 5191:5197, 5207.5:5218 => -0.1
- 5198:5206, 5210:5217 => -2.5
